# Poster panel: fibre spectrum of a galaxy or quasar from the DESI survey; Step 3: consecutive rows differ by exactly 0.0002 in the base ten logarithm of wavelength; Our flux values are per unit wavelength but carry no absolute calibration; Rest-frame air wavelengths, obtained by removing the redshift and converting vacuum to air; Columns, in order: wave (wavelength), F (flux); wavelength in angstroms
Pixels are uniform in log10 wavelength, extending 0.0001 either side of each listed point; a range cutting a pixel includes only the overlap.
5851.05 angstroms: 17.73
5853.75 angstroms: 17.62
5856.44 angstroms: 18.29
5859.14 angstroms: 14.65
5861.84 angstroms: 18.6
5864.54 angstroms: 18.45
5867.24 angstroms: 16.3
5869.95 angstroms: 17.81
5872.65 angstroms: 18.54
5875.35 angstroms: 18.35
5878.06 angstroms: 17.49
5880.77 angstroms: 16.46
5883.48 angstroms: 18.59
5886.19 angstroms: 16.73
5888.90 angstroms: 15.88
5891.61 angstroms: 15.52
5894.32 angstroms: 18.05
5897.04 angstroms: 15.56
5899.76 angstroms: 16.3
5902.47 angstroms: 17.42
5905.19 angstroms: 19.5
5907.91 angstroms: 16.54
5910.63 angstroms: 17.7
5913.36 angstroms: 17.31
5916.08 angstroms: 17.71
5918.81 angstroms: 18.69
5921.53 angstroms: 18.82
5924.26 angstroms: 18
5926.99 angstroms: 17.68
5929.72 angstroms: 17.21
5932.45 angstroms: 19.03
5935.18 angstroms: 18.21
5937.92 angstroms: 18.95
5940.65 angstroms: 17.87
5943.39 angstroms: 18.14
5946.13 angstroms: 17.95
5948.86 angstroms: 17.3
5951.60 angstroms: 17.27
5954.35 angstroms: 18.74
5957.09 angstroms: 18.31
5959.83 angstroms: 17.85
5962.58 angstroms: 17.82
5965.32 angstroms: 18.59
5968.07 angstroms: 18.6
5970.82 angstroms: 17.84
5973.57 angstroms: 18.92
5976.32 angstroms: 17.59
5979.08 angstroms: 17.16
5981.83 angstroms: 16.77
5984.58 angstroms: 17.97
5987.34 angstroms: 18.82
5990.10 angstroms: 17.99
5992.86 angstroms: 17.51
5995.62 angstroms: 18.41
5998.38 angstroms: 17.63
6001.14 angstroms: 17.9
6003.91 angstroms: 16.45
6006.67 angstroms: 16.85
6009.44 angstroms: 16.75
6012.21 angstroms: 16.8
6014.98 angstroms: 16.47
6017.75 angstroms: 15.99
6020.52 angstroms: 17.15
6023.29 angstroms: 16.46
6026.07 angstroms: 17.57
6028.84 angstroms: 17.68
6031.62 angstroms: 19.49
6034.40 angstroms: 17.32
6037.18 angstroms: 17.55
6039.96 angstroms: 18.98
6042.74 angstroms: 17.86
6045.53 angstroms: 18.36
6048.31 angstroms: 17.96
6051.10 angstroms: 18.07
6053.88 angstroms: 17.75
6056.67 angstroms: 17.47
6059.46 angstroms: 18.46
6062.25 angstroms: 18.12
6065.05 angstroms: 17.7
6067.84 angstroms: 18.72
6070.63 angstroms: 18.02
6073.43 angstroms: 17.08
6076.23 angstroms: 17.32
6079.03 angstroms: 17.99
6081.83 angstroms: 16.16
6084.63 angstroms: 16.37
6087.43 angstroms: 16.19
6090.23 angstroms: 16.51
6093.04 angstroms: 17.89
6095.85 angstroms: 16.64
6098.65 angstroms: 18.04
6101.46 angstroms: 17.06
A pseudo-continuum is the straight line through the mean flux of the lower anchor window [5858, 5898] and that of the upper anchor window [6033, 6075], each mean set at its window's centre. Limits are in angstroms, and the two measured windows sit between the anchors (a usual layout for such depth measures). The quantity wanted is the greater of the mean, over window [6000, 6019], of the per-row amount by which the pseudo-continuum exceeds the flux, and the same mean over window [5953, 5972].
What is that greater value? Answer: 1.0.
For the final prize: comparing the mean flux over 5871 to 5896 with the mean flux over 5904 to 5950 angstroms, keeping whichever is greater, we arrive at 18.0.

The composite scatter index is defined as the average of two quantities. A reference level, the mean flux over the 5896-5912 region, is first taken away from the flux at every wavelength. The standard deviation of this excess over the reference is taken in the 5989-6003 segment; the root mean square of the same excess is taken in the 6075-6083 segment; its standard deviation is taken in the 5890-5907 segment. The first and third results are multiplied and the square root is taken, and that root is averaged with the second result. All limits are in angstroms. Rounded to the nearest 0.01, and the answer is 0.71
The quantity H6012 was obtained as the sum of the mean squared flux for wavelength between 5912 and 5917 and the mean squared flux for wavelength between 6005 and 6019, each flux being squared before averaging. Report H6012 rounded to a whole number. 581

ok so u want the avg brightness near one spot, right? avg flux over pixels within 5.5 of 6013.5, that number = 16.5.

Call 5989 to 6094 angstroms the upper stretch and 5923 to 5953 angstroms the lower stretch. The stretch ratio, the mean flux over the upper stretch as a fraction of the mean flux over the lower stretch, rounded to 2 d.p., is 0.97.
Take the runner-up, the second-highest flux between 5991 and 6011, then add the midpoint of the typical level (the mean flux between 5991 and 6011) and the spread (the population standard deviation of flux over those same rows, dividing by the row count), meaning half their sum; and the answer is 26.9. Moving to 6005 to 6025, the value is 25.3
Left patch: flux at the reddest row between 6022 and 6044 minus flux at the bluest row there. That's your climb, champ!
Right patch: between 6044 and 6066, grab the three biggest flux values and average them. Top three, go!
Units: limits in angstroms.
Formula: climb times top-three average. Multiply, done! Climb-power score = 26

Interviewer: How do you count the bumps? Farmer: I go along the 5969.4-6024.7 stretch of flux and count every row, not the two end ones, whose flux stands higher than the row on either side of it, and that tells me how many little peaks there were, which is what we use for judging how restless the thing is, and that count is 7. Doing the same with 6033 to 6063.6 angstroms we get 4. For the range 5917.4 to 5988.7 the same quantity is 7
